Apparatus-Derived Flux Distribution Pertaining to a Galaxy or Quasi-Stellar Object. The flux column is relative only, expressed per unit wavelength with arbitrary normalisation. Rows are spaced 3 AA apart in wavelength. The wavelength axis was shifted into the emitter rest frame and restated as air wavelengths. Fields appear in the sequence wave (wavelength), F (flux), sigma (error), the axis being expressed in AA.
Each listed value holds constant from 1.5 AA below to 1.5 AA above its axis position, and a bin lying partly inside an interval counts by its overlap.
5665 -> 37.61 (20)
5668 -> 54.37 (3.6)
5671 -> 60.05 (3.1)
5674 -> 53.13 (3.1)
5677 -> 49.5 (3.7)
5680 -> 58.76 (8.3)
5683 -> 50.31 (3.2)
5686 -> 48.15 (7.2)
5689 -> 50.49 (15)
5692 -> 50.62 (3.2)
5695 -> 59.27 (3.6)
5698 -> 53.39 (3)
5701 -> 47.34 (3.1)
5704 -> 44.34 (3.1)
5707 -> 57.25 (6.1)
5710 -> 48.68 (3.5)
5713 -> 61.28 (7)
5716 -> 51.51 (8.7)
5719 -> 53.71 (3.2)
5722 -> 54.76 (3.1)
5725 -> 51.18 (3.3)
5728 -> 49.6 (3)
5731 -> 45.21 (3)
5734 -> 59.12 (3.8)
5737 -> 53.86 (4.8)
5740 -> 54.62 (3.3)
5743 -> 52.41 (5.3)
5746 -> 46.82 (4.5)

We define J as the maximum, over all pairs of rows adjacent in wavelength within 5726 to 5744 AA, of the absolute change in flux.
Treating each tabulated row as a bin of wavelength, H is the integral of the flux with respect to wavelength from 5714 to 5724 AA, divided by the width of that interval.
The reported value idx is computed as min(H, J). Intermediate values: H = 53.6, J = 13.9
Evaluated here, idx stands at 13.9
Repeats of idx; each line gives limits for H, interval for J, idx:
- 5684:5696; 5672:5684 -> 9.3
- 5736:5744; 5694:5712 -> 12.9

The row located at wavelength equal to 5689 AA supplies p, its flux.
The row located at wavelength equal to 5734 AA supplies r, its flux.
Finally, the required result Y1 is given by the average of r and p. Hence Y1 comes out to 55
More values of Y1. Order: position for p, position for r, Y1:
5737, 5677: 52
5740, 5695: 57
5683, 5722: 53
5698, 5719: 54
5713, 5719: 57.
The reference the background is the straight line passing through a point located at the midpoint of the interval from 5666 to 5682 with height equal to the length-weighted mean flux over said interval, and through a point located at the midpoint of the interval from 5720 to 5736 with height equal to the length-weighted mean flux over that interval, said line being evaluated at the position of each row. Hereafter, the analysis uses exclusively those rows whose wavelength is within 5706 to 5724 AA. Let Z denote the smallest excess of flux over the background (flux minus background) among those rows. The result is -4.2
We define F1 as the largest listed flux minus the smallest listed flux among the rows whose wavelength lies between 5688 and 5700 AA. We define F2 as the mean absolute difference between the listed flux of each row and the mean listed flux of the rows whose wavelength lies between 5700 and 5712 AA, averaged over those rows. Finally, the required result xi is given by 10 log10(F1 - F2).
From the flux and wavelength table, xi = 6.9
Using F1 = 9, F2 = 3.9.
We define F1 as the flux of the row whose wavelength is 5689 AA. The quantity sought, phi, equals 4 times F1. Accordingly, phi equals 202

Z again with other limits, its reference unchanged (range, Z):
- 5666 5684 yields -4.8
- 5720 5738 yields -6.7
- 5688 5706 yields -8.8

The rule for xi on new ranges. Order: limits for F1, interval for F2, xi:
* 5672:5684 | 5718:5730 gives 8.7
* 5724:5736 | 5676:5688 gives 10.2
